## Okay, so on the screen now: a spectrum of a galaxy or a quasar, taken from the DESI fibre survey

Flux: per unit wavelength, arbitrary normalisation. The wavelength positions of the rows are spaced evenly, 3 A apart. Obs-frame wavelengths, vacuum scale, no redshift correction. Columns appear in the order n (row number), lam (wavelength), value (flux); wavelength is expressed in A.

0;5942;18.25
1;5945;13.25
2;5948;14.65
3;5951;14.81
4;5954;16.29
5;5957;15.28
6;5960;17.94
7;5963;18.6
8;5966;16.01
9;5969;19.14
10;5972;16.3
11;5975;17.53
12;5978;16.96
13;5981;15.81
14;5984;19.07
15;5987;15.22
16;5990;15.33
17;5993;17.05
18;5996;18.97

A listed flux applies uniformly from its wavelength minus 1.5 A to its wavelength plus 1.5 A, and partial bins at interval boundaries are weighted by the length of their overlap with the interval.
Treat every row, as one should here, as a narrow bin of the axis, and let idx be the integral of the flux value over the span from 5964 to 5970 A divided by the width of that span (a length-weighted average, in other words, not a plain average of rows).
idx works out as 17.5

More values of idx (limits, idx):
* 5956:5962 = 16.9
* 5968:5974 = 17.6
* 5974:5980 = 17.1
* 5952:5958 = 15.7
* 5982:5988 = 17.2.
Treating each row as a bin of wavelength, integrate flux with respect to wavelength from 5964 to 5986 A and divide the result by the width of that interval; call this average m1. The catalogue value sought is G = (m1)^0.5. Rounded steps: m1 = 17.2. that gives 4.15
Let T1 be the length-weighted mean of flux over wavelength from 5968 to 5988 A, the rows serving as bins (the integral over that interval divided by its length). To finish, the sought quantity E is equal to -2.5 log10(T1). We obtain -3.09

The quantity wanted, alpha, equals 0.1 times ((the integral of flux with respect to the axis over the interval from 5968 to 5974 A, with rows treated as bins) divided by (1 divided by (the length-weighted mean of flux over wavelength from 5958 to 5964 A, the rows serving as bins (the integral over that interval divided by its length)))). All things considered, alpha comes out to 190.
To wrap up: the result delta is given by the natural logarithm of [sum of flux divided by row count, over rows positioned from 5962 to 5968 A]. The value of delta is 2.85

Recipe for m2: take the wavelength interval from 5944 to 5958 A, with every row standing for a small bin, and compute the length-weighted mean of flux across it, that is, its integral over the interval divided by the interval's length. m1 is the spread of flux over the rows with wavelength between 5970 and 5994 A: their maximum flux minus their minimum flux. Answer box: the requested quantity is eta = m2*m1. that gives 57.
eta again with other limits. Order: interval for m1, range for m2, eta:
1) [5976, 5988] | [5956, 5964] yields 67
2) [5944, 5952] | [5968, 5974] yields 27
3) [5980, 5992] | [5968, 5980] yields 67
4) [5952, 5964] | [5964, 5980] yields 57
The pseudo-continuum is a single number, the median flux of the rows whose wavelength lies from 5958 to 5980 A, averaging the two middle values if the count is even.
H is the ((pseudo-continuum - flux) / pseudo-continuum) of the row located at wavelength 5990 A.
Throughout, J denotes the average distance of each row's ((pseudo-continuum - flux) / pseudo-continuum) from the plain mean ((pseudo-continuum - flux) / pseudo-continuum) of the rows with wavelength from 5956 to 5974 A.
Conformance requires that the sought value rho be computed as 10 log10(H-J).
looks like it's -13.1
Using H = 0.125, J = 0.077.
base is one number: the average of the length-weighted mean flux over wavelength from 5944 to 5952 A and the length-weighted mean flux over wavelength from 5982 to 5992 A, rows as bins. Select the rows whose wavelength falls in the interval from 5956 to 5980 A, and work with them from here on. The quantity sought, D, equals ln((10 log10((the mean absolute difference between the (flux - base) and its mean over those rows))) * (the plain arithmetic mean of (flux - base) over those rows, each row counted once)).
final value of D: -0.47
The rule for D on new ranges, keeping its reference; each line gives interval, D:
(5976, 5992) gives -0.03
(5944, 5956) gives -0.47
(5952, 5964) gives 0.43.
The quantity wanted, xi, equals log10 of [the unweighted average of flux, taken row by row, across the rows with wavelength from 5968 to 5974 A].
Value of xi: 1.25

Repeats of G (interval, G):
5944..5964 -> 3.98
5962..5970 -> 4.22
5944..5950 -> 3.75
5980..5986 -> 4.17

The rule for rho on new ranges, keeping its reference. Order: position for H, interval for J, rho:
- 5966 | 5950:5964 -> -20.1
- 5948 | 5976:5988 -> -10.3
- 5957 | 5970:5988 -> -11.6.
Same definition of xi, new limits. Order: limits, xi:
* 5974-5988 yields 1.23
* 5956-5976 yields 1.24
